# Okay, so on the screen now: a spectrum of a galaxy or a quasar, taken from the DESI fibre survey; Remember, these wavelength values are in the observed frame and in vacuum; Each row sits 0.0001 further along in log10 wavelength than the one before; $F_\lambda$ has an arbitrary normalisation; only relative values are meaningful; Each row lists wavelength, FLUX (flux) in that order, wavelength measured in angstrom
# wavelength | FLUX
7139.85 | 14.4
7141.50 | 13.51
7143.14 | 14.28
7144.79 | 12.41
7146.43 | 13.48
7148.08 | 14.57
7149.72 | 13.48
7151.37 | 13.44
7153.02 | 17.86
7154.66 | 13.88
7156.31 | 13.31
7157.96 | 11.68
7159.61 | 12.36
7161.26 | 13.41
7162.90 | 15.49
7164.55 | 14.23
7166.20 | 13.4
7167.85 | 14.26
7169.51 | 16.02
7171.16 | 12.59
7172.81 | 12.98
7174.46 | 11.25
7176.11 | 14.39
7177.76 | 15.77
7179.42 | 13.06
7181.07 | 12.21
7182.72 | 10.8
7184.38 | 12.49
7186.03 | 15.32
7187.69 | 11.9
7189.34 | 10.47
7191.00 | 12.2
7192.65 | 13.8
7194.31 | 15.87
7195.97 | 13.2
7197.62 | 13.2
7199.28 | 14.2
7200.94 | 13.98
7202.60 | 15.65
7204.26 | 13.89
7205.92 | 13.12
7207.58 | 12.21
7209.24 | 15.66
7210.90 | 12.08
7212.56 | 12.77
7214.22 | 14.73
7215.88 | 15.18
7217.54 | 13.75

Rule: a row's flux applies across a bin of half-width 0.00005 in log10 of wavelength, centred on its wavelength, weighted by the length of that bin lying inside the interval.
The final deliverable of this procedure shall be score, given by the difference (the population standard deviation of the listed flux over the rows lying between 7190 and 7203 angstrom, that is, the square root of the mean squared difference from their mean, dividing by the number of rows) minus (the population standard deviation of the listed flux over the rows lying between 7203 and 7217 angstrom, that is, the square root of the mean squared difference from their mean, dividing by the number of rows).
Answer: -0.1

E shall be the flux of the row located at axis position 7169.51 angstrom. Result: 16.02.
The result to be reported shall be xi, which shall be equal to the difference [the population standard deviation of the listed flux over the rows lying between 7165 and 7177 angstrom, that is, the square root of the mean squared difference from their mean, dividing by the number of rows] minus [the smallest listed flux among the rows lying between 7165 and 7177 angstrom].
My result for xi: -9.8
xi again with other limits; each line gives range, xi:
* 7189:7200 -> -8.9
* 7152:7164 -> -9.8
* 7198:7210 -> -11.0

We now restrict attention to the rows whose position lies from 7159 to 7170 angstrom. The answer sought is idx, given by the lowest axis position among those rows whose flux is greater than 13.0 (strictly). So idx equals 7161.26 angstrom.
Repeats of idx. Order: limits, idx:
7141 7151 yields 7141.50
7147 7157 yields 7148.08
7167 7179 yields 7167.85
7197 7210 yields 7197.62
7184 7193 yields 7186.03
